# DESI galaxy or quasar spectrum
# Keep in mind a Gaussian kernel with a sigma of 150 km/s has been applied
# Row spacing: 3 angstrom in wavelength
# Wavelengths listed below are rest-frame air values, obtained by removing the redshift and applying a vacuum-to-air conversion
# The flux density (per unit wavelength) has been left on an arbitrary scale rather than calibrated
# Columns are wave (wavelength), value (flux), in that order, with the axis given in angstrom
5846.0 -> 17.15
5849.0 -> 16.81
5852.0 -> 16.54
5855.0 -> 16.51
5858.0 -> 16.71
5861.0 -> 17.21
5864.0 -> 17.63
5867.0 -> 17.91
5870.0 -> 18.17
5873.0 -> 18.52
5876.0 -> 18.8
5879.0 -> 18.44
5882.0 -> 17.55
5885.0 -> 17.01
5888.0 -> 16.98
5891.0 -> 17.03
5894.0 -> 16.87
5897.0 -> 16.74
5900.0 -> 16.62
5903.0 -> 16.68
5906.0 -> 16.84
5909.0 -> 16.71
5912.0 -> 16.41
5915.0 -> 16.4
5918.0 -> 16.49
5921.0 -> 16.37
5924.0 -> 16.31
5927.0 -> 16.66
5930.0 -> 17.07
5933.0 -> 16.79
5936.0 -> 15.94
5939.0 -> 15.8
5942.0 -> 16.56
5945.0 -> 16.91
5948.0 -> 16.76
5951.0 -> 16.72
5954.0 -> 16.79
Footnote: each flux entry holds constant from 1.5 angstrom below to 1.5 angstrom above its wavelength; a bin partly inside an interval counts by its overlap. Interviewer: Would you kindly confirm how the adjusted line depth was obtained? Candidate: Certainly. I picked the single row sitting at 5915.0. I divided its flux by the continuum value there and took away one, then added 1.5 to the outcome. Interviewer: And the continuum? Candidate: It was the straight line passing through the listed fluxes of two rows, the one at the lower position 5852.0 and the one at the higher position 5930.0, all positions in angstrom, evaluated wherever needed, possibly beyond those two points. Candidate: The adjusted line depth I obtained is 1.47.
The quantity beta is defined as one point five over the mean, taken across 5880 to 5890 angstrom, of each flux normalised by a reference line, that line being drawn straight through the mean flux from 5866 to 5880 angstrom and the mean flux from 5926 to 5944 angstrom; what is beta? 1.57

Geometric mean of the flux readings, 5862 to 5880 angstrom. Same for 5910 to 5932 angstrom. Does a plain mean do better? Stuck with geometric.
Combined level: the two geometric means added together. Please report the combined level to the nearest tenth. 34.8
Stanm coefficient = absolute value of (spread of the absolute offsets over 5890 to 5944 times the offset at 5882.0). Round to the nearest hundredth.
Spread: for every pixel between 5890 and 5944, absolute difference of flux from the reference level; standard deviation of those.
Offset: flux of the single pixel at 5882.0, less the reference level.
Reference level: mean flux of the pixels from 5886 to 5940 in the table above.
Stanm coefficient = 0.20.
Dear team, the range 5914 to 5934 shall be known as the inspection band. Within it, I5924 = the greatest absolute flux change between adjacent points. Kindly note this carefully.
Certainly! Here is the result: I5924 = 0.410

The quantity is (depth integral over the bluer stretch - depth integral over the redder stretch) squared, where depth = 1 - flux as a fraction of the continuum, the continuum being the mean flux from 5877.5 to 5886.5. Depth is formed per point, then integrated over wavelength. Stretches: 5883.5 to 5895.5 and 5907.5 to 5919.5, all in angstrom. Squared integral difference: 0.10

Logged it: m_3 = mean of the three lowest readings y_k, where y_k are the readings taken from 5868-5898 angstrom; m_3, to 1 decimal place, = 16.9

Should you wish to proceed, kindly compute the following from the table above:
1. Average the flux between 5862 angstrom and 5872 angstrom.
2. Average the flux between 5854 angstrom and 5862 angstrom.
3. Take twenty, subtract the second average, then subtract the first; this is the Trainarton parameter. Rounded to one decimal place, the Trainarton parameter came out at -14.7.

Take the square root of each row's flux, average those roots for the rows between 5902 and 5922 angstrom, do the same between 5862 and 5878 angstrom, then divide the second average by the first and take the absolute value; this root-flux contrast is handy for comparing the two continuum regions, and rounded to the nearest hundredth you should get 1.05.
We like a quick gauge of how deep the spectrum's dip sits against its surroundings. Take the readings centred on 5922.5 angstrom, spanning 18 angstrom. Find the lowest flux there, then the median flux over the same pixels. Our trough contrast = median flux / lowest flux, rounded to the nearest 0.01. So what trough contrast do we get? 1.01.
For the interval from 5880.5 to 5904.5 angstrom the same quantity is 1.02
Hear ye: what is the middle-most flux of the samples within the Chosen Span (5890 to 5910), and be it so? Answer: 16.7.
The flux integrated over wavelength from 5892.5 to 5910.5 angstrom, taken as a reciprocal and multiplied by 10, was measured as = 0.0332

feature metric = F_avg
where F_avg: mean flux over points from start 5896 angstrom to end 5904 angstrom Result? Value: 16.7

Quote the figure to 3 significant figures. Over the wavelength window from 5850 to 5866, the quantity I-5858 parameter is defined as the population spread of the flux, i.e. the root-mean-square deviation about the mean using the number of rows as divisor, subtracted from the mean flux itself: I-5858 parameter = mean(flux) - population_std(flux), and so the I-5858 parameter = 16.5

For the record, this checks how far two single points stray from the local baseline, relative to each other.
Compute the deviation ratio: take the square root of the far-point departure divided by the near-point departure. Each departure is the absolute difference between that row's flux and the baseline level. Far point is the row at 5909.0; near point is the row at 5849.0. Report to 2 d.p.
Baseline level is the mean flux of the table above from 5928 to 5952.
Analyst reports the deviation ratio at 0.77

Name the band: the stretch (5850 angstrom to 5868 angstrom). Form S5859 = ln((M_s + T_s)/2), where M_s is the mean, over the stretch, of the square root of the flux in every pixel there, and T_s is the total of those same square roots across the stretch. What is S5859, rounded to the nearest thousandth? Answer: 2.672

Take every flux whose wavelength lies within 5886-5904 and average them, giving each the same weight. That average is 16.8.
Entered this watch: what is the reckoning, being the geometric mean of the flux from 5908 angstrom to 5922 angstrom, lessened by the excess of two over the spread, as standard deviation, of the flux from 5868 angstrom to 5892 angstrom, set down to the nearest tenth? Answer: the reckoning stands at 15.2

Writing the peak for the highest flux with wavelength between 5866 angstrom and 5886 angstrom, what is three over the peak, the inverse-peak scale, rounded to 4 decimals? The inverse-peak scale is 0.1596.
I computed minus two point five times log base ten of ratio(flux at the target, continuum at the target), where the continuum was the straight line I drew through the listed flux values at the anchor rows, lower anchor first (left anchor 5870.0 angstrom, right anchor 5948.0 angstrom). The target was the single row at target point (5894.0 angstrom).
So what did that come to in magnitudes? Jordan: 0.054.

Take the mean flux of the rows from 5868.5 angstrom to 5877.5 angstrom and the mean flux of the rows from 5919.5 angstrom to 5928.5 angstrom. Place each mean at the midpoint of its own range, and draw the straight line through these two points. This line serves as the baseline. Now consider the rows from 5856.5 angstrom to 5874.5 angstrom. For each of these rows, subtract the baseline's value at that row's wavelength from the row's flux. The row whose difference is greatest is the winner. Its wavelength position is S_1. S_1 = 5873.0 angstrom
